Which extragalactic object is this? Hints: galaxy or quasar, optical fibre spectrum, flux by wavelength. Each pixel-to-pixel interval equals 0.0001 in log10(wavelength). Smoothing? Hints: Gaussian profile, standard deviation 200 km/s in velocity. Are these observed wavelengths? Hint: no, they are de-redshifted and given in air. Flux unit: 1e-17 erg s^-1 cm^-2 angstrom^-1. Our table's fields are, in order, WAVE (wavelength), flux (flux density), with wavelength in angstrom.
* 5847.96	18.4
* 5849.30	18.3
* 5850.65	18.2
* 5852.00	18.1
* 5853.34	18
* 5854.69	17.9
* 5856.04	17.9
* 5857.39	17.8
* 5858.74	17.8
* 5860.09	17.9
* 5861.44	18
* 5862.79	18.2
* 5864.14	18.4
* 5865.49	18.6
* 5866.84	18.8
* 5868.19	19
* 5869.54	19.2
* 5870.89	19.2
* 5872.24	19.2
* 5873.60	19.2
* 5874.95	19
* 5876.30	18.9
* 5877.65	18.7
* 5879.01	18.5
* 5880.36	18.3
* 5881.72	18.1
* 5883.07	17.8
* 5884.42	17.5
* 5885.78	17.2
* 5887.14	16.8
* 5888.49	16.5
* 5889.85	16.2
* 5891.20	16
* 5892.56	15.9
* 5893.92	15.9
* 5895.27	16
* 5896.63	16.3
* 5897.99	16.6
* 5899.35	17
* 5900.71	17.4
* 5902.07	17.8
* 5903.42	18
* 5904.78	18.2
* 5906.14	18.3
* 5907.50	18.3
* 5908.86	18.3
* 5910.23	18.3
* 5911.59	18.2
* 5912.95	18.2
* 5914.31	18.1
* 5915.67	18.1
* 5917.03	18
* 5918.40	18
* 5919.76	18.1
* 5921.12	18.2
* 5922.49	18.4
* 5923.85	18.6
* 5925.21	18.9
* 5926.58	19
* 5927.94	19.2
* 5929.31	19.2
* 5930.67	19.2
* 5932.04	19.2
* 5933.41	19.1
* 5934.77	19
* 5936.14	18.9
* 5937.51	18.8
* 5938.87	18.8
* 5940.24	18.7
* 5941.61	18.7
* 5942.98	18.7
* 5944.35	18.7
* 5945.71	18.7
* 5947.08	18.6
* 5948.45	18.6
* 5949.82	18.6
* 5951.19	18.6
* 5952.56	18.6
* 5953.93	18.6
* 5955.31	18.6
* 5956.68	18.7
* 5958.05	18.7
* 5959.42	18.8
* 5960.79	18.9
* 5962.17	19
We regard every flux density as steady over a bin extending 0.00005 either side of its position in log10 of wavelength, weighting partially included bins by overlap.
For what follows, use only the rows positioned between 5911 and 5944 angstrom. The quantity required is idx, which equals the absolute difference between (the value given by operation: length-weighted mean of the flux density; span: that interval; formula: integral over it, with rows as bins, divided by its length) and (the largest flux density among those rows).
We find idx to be 0.6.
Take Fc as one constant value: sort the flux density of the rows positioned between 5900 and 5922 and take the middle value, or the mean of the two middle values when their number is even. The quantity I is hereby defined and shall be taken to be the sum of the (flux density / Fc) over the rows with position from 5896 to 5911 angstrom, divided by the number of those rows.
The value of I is 0.97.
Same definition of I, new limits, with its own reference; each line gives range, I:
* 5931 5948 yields 1.04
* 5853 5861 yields 0.99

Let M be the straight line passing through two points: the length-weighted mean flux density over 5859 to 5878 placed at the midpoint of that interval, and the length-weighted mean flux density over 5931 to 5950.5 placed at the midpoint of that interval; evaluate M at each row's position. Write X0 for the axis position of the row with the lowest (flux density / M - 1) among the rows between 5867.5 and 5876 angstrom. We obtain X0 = 5874.95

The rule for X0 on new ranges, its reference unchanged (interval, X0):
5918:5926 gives 5918.40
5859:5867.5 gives 5860.09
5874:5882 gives 5881.72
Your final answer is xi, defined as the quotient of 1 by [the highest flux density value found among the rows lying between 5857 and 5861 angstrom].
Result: 0.0559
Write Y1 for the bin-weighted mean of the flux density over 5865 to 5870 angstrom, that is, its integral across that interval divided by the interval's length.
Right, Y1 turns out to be 18.9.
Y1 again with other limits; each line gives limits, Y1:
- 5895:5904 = 17.1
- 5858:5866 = 18.1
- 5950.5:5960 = 18.7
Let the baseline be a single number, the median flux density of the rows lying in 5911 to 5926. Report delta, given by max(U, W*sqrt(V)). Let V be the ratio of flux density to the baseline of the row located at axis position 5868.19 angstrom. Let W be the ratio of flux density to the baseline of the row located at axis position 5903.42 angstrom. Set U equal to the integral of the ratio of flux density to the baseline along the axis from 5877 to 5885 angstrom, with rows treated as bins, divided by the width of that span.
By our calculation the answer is 1.01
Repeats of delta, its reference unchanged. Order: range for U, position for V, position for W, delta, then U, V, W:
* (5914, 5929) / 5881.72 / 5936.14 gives 1.04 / 1.01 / 0.99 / 1.04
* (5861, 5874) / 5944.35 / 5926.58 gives 1.06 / 1.03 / 1.03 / 1.04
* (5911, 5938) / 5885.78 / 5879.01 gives 1.02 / 1.02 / 0.95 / 1.02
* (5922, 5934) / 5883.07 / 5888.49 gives 1.04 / 1.04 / 0.98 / 0.91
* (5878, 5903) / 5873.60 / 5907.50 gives 1.03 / 0.94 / 1.05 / 1.01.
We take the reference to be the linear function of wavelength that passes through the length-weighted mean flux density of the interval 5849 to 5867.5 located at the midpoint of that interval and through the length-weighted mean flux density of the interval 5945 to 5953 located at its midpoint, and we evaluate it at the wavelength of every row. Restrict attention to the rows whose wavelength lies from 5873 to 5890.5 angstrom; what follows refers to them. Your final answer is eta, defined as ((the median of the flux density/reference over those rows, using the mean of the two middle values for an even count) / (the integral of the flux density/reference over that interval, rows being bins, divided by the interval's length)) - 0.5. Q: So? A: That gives 0.511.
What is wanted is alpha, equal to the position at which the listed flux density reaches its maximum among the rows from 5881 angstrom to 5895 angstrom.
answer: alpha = 5881.72 angstrom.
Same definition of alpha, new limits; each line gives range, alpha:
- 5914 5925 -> 5923.85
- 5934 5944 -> 5934.77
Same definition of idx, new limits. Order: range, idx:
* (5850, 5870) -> 1.0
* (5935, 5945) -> 0.1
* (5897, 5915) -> 0.4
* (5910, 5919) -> 0.2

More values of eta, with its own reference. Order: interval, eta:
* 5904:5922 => 0.502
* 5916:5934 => 0.512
